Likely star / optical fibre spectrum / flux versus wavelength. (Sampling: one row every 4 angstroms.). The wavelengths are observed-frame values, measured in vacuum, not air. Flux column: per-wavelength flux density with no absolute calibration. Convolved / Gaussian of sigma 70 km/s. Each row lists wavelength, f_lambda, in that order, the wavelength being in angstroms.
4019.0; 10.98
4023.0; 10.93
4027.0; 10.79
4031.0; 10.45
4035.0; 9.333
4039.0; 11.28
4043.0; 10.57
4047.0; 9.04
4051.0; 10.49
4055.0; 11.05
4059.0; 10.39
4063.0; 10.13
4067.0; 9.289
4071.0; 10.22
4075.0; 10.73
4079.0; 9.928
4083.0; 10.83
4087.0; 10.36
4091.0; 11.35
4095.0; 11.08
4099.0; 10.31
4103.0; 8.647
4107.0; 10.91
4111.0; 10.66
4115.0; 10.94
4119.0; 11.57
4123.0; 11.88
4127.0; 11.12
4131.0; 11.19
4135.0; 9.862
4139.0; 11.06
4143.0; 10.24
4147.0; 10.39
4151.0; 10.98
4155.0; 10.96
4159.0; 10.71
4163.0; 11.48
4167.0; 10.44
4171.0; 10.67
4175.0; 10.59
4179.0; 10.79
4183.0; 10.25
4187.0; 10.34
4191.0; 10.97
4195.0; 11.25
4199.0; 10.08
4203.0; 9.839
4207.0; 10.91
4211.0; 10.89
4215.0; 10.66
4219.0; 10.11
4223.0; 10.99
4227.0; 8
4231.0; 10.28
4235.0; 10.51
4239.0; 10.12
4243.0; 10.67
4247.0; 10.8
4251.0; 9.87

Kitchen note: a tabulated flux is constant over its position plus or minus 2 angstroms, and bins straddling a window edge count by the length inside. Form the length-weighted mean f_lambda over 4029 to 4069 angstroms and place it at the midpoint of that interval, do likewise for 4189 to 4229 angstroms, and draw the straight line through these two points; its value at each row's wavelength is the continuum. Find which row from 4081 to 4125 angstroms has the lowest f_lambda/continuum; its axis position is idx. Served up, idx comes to 4103.0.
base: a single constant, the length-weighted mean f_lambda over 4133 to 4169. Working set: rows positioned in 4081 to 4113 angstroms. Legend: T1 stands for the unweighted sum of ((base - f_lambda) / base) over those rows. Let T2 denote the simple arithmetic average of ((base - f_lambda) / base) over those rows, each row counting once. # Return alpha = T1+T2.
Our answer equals 0.14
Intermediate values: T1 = 0.12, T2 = 0.015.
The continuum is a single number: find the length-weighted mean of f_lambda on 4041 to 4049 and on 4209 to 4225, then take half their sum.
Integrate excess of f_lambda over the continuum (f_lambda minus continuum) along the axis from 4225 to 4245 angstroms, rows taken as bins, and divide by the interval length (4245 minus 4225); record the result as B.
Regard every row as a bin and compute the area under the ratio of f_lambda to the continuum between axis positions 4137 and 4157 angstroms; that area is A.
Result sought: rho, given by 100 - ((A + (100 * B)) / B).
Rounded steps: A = 20.96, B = -0.3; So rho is 66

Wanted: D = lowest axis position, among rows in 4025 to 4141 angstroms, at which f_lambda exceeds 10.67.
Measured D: 4027.0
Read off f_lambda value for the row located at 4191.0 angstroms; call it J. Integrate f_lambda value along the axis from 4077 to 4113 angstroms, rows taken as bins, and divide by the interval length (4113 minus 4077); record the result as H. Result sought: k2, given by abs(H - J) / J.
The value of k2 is 0.047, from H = 10.5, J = 10.97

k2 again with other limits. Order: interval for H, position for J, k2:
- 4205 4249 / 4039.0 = 0.082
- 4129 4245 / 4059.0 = 0.013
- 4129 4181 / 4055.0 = 0.030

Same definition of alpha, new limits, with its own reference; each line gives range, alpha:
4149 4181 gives -0.12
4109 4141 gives -0.30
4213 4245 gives 0.43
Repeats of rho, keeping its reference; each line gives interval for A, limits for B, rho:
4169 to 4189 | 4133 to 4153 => -75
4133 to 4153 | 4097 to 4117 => -344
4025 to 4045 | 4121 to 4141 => -26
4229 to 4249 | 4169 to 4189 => -70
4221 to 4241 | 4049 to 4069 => -541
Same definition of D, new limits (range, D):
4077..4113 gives 4083.0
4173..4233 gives 4179.0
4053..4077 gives 4055.0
